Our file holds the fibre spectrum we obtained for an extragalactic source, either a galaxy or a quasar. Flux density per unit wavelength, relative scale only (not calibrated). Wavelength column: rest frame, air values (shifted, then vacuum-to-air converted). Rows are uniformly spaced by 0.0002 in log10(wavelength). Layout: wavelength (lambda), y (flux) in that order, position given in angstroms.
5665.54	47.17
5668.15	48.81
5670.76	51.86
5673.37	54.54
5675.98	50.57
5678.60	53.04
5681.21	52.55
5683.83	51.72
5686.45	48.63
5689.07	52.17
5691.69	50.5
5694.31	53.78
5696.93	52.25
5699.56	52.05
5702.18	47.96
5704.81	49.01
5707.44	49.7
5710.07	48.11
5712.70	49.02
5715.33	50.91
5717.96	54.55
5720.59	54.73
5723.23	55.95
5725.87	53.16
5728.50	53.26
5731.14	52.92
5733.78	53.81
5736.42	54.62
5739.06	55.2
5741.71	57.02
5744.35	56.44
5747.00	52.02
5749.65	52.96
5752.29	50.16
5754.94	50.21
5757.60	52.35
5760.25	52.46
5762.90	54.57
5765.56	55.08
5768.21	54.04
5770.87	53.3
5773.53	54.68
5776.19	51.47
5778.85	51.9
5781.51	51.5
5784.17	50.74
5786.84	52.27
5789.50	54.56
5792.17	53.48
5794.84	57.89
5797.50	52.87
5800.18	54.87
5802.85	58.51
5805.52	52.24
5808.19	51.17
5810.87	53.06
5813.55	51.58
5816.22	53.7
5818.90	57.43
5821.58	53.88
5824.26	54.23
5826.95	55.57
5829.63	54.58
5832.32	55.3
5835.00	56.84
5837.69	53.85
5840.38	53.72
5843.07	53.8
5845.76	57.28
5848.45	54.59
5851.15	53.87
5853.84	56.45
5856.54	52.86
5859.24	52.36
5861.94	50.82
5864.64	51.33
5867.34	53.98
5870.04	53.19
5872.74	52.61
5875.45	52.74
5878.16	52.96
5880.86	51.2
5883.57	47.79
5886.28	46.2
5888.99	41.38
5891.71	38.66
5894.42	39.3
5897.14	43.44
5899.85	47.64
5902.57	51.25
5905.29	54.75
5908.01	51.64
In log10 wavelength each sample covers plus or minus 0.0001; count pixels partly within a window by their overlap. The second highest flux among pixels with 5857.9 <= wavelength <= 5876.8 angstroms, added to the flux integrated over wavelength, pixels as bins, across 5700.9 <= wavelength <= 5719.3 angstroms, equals 972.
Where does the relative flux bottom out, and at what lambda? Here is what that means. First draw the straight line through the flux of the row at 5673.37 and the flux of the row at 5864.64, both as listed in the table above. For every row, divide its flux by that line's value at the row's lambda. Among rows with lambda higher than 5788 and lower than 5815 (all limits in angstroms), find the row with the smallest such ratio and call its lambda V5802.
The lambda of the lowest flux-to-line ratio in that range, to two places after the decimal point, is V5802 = 5808.19 angstroms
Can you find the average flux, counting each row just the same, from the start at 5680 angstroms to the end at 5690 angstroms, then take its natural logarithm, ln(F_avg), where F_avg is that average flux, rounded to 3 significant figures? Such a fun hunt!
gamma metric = 3.94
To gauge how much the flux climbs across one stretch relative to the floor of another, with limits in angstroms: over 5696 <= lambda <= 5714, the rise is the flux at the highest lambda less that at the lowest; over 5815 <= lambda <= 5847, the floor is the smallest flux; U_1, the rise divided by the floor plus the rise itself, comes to -3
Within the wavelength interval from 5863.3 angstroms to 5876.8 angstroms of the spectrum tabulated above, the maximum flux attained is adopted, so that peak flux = 53.98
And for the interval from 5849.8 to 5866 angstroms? 56.45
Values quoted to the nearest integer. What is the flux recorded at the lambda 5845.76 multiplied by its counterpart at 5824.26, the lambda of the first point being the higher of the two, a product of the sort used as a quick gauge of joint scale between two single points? 3106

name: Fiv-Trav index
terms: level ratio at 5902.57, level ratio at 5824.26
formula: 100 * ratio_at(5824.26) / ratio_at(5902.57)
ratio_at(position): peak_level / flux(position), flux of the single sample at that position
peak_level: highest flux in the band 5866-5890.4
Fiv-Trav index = 95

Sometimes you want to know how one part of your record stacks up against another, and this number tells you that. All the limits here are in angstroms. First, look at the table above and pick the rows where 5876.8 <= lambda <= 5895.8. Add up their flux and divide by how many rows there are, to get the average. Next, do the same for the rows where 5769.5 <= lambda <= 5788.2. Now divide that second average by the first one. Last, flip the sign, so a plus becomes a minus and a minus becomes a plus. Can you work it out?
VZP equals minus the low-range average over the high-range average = -1.15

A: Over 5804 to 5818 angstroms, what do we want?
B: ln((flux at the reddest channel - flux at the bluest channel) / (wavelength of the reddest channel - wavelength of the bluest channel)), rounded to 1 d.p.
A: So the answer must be -2.0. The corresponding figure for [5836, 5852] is -6.5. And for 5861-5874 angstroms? -1.8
